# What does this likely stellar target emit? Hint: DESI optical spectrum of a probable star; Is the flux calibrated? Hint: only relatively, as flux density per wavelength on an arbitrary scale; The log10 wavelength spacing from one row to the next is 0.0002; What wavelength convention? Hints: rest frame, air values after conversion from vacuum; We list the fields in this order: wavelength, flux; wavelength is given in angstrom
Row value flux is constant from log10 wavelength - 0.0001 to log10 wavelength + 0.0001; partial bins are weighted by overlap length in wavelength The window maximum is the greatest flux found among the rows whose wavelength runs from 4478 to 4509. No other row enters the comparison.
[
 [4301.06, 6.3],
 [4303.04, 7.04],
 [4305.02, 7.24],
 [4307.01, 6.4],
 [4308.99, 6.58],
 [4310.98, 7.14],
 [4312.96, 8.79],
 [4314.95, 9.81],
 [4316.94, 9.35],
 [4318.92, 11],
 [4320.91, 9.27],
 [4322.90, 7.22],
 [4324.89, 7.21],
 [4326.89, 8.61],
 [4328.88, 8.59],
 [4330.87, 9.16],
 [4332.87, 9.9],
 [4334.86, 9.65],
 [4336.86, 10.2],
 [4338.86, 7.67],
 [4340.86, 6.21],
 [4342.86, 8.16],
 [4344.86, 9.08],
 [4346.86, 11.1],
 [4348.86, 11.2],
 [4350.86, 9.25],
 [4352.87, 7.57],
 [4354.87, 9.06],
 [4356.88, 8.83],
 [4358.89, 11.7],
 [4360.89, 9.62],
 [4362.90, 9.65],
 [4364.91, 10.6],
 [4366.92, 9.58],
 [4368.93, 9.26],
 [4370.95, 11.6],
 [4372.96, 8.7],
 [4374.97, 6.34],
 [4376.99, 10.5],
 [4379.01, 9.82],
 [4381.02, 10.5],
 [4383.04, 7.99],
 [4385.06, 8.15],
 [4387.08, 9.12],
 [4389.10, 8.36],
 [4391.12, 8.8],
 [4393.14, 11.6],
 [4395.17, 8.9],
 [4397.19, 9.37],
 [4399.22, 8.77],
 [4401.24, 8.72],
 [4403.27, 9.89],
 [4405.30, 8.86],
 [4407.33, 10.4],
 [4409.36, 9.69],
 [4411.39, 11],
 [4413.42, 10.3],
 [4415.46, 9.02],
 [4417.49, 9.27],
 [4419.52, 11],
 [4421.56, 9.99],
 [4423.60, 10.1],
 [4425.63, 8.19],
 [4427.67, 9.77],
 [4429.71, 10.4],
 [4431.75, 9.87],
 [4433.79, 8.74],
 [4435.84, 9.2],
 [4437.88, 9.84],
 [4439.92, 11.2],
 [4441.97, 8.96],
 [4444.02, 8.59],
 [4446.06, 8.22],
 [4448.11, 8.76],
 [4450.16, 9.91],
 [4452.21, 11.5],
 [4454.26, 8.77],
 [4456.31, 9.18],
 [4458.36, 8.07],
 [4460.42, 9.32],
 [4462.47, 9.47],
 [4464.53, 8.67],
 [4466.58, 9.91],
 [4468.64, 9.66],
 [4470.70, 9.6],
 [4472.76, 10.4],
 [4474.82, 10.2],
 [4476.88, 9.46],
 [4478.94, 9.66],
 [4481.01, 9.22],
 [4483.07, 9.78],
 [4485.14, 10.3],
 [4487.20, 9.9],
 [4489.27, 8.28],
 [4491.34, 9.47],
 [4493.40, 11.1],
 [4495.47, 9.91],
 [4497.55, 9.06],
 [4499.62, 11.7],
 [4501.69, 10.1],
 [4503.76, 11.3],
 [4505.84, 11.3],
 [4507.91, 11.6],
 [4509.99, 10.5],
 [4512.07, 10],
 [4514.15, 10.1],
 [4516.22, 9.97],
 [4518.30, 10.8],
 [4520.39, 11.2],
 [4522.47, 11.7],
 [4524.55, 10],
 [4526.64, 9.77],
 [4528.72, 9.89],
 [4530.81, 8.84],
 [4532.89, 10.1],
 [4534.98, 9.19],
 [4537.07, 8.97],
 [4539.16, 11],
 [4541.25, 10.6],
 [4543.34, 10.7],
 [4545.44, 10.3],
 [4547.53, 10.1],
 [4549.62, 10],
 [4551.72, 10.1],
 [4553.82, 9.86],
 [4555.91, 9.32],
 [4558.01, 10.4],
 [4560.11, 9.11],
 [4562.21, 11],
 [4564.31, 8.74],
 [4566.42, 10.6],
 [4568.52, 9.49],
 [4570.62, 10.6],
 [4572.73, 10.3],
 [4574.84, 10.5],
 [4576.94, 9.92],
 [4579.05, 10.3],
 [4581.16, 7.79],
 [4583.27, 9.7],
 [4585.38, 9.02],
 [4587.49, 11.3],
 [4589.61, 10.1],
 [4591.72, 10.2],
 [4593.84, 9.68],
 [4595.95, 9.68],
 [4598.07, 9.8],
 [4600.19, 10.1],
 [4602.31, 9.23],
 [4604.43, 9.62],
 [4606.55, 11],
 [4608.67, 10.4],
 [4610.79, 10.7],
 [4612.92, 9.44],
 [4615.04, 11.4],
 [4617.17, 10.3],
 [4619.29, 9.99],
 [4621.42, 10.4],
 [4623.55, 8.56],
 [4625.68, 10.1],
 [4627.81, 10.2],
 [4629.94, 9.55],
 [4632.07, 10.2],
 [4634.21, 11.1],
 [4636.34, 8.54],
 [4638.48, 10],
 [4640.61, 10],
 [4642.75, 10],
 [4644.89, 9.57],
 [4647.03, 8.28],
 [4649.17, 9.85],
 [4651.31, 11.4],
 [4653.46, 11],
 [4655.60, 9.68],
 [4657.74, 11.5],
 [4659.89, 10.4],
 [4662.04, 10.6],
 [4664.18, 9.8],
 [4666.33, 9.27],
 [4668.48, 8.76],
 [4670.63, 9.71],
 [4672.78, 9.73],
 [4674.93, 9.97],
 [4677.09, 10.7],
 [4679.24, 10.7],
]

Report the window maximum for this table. 11.7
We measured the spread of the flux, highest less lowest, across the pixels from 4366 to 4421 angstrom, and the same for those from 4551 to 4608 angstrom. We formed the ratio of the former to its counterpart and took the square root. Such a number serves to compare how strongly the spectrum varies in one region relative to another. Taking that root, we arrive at 1.22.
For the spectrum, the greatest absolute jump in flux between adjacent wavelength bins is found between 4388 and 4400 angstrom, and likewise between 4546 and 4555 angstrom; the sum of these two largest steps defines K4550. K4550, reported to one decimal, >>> 3.0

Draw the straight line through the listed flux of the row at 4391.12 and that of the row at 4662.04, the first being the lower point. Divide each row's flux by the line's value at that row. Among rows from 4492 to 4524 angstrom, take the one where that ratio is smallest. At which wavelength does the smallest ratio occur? 4497.55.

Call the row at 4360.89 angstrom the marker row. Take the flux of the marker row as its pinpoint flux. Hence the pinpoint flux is 9.62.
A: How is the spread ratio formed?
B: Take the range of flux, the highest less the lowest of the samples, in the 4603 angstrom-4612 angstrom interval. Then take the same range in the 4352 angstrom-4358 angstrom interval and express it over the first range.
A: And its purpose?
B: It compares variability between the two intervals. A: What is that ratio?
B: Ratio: 1.1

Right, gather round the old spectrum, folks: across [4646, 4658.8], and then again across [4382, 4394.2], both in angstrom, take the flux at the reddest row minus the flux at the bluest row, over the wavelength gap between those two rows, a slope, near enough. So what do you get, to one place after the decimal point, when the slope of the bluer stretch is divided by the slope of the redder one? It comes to 1.2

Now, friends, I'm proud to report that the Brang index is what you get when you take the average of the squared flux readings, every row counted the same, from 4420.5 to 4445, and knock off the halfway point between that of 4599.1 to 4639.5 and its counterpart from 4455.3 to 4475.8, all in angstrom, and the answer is -3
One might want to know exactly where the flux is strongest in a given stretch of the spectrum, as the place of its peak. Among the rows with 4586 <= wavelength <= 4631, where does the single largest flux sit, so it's 4615.04 angstrom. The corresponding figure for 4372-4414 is 4393.14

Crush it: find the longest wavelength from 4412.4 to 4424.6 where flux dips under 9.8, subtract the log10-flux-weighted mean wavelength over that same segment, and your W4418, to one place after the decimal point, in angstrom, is -1.0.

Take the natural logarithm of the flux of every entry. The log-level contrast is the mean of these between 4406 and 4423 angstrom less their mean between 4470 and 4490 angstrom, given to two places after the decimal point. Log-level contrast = 0.04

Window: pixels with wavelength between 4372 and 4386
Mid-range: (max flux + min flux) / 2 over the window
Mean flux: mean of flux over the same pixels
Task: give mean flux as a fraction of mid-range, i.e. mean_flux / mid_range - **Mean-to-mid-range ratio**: 1.05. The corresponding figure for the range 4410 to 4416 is 1.01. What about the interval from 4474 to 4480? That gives 0.99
